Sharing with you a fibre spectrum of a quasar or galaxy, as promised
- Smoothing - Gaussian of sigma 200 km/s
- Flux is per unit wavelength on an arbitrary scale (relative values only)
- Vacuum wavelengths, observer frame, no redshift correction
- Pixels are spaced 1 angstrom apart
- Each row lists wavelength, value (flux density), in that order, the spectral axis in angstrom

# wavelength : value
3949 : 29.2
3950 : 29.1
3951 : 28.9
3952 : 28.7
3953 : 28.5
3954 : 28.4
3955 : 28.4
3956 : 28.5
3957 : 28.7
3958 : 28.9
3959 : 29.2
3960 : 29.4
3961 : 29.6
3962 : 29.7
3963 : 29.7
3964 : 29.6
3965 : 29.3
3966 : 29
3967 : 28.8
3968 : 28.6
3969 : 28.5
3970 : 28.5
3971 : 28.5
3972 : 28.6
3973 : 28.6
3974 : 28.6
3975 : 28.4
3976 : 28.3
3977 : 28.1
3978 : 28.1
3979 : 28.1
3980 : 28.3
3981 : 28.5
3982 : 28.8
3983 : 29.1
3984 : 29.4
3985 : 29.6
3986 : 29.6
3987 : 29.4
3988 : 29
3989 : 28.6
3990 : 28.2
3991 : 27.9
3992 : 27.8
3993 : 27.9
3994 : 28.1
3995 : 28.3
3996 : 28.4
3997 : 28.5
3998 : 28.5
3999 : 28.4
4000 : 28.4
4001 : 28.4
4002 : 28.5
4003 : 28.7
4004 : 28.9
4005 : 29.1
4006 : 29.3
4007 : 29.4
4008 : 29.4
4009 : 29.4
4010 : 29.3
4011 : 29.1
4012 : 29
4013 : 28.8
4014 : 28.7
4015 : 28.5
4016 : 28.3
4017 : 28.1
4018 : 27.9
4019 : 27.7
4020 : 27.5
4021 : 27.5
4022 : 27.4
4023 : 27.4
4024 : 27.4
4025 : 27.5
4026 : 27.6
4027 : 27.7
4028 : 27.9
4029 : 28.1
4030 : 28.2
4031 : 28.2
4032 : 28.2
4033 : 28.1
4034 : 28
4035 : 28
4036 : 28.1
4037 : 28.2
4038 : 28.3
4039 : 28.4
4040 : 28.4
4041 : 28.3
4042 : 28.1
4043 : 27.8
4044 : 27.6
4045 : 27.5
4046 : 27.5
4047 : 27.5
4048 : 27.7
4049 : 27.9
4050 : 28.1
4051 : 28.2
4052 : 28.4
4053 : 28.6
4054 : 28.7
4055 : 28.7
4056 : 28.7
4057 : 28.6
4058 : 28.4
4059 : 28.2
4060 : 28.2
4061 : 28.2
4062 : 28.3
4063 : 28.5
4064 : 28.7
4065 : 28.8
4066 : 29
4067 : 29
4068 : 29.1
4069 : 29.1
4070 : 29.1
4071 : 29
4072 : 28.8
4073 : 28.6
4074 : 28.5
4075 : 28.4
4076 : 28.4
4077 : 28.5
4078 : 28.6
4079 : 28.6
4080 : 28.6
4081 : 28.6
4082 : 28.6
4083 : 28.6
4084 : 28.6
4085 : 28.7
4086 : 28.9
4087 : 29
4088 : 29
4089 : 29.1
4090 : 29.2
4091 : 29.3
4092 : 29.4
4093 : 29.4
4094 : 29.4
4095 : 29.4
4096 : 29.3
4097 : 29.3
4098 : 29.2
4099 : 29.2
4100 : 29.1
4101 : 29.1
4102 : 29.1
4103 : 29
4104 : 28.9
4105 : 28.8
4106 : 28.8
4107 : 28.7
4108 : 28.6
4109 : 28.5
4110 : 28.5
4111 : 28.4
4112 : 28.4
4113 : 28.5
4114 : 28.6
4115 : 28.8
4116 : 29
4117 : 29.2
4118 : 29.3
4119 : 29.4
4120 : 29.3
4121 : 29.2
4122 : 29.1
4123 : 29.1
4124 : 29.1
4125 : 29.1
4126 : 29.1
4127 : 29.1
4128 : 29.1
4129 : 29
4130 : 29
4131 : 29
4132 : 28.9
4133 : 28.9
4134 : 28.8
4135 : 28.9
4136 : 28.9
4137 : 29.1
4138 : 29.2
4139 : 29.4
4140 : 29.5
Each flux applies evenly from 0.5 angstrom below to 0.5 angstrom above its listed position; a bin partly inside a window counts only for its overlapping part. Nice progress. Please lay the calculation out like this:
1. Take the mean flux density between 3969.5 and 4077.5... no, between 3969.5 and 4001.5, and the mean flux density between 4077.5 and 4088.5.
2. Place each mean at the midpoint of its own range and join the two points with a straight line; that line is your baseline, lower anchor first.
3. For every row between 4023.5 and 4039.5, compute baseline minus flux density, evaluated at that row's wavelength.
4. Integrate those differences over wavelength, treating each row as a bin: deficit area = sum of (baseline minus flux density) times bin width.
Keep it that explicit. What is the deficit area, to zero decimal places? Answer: 10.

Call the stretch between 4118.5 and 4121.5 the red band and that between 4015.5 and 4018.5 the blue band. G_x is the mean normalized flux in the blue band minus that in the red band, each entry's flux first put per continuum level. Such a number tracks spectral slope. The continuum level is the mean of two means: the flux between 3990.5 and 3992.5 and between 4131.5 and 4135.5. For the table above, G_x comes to -0.042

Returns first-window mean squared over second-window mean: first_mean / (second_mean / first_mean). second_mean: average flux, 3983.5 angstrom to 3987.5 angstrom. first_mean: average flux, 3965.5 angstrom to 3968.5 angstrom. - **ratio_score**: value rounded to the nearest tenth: 28.1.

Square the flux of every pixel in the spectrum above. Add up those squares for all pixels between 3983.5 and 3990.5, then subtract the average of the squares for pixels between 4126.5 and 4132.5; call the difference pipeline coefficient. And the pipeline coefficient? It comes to 5093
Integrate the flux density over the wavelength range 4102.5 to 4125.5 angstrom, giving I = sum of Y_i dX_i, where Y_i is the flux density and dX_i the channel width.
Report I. 664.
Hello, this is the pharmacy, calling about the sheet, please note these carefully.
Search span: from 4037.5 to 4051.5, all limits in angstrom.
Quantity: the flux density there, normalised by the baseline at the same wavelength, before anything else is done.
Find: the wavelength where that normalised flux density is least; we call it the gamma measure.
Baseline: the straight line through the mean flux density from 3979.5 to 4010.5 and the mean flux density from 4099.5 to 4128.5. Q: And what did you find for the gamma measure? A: 4047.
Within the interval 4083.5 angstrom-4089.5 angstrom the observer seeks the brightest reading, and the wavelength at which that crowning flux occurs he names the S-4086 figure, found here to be 4089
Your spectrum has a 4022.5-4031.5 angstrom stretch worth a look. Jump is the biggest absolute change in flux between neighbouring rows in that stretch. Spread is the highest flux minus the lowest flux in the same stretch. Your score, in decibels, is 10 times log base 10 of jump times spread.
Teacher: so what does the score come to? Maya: -8.0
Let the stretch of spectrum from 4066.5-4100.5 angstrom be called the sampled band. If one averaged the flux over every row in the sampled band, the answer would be 28.9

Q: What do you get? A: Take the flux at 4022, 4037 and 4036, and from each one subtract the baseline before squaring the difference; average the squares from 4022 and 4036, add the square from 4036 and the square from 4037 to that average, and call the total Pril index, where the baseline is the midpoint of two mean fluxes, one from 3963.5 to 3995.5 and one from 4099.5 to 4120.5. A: 1.82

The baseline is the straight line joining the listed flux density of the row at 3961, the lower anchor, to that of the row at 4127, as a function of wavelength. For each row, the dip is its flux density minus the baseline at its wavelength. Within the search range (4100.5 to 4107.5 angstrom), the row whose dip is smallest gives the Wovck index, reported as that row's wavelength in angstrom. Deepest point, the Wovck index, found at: 4107 angstrom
